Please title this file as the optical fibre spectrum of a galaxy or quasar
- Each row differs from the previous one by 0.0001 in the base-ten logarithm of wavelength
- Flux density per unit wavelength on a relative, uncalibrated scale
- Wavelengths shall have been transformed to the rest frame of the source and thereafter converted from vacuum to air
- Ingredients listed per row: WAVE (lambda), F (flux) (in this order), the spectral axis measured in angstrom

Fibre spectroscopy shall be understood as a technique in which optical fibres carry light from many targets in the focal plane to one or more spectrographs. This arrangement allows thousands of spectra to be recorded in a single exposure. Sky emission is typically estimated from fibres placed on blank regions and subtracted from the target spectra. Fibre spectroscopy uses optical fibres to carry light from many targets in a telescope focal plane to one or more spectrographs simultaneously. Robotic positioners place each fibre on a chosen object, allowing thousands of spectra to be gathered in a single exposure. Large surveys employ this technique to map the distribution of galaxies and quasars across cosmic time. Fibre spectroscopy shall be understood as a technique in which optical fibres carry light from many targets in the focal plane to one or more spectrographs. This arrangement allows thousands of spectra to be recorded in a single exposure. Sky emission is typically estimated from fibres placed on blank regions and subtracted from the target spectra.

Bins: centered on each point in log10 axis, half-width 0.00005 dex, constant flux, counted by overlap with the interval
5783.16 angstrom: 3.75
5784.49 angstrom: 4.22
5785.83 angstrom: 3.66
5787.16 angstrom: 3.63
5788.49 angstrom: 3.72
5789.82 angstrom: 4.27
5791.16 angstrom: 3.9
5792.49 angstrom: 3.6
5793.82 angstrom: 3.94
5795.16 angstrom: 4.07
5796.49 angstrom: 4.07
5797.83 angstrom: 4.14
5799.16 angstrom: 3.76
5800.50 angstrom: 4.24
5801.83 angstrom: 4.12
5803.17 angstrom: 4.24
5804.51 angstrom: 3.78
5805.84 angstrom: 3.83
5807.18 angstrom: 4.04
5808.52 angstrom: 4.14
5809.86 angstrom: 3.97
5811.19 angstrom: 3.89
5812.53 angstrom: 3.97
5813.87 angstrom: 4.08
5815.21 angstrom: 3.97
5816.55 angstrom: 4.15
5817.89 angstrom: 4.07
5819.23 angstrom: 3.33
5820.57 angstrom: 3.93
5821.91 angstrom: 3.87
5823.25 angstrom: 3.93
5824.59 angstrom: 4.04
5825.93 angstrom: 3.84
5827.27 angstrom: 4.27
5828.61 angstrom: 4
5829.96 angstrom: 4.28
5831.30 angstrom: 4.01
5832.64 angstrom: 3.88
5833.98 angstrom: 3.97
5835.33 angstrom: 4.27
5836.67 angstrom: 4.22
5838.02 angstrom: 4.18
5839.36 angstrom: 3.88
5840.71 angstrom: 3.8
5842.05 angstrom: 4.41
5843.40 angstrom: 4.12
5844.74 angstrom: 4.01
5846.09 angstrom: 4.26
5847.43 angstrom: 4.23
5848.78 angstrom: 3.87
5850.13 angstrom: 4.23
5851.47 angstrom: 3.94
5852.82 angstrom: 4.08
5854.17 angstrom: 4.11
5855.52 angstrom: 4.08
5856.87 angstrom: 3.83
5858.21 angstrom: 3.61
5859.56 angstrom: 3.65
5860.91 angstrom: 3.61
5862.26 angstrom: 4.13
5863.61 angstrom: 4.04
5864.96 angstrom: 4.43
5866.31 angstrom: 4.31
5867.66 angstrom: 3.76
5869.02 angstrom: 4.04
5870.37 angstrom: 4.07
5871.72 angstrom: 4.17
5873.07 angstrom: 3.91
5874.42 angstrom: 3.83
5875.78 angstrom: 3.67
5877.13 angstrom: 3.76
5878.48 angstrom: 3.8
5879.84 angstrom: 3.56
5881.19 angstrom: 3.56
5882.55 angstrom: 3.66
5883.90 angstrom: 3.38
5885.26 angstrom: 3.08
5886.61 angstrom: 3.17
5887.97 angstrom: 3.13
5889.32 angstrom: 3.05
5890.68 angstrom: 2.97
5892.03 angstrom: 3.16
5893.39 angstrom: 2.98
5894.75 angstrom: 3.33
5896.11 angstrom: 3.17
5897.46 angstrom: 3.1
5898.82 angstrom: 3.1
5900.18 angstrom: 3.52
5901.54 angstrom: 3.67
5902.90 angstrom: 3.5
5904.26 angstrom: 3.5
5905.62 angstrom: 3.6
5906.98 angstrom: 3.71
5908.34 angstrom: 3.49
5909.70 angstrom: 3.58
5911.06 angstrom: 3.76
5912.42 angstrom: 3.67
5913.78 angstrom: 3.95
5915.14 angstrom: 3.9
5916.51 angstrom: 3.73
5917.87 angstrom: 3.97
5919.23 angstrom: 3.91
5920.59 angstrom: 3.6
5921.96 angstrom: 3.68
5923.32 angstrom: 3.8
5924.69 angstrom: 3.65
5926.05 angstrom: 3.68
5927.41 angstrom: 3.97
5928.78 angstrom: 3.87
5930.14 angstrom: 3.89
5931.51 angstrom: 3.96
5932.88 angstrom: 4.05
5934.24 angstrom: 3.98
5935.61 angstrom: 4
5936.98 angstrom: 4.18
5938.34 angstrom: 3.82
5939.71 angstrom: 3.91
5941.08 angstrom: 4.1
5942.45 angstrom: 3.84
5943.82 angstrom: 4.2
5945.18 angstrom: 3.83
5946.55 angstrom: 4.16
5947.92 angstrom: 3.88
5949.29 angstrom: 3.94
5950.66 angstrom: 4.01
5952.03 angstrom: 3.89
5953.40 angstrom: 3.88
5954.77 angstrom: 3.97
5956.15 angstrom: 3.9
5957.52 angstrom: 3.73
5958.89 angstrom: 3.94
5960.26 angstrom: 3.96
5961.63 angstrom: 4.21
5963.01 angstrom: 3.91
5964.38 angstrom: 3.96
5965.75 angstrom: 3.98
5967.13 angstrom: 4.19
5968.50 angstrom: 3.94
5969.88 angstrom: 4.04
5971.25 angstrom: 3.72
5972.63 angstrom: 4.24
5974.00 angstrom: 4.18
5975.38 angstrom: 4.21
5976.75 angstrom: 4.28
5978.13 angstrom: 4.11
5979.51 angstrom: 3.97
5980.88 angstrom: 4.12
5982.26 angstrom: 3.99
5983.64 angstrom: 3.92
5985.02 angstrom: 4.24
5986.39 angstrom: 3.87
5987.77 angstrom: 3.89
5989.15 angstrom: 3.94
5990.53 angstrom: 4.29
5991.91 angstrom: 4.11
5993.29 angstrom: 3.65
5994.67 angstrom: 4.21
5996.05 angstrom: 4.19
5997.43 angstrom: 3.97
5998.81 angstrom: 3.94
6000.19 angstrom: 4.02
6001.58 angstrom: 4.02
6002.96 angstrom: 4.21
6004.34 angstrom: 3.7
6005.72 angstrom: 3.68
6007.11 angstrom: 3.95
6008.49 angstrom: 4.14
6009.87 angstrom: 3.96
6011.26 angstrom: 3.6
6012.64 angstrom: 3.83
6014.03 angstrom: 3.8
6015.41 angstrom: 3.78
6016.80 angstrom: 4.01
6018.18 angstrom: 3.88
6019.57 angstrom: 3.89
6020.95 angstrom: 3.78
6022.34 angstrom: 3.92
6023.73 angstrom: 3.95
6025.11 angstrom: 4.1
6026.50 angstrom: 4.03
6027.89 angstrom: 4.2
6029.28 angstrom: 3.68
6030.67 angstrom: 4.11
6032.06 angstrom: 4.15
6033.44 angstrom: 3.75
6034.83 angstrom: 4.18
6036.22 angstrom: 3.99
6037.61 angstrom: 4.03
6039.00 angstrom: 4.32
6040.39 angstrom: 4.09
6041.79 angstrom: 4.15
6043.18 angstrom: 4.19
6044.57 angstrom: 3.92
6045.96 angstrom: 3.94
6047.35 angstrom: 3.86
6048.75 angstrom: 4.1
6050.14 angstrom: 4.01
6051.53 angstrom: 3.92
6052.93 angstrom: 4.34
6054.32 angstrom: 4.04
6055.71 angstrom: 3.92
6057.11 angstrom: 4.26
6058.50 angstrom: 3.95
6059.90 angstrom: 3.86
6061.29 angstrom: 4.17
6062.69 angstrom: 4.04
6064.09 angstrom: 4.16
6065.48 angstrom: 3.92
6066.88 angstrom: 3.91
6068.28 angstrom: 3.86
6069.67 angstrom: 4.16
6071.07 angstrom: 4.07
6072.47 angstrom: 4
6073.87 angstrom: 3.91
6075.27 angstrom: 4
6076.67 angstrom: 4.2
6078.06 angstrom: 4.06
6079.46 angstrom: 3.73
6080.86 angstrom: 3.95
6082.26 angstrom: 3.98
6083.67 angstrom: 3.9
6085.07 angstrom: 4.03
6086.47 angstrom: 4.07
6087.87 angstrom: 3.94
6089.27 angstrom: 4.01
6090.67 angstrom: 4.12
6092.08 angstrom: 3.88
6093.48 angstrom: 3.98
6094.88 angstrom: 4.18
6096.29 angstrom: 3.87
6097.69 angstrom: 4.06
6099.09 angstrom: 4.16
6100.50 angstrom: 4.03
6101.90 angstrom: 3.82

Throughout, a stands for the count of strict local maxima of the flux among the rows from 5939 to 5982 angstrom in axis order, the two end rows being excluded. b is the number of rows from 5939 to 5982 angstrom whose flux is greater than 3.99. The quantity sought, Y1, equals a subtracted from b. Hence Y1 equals 3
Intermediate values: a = 10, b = 13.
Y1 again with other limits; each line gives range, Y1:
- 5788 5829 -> 5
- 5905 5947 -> -4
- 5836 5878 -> 10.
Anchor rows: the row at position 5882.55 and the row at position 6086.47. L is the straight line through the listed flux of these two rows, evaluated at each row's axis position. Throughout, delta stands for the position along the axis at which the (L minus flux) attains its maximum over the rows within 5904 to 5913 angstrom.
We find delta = 5908.34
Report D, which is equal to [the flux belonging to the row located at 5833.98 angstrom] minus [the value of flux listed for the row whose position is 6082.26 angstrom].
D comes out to -0.01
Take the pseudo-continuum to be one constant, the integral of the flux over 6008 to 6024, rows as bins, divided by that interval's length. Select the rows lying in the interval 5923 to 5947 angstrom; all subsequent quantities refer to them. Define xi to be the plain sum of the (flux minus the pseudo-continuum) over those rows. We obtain 1.2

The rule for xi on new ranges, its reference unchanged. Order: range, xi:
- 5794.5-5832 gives 3.6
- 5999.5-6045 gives 3.2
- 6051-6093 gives 4.2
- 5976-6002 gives 3.2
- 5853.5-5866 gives 0.6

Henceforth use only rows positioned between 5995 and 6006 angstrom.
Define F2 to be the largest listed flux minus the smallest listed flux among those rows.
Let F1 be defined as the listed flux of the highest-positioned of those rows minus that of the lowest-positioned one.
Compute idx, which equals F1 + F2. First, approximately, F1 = -0.5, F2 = 0.53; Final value 0.02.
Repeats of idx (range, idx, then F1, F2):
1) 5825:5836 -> 0.87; 0.4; 0.44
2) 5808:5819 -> 0.19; -0.1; 0.26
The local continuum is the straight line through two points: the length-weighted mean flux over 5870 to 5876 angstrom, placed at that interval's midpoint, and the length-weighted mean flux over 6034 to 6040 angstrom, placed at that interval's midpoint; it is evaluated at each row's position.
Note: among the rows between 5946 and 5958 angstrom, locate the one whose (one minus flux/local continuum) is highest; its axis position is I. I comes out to 5957.52 angstrom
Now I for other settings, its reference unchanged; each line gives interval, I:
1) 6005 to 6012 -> 6011.26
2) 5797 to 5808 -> 5799.16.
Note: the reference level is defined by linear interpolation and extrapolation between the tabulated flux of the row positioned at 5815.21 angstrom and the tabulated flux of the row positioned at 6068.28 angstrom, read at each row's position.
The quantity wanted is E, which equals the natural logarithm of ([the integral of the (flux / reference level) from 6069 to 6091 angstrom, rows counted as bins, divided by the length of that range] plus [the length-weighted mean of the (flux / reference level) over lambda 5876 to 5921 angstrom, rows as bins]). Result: 0.66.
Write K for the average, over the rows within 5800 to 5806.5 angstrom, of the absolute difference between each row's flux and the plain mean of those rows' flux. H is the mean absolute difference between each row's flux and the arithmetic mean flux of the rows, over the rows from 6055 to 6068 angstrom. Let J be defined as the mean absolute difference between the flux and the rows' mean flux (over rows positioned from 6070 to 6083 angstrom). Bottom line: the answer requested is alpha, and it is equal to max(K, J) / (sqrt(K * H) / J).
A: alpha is 0.11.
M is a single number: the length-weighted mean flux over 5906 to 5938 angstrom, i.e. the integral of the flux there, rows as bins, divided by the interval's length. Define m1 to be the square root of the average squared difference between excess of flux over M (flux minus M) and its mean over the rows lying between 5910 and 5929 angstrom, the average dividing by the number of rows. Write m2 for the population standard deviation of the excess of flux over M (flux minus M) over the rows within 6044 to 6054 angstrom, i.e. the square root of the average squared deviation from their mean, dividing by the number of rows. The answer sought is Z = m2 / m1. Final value 1.2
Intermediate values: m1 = 0.126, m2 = 0.15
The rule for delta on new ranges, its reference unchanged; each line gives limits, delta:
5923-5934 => 5924.69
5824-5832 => 5825.93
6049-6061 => 6059.90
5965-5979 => 5971.25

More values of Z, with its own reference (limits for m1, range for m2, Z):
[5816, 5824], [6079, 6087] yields 0.4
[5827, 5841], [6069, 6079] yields 0.5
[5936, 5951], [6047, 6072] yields 1.0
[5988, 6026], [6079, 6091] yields 0.6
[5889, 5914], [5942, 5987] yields 0.5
